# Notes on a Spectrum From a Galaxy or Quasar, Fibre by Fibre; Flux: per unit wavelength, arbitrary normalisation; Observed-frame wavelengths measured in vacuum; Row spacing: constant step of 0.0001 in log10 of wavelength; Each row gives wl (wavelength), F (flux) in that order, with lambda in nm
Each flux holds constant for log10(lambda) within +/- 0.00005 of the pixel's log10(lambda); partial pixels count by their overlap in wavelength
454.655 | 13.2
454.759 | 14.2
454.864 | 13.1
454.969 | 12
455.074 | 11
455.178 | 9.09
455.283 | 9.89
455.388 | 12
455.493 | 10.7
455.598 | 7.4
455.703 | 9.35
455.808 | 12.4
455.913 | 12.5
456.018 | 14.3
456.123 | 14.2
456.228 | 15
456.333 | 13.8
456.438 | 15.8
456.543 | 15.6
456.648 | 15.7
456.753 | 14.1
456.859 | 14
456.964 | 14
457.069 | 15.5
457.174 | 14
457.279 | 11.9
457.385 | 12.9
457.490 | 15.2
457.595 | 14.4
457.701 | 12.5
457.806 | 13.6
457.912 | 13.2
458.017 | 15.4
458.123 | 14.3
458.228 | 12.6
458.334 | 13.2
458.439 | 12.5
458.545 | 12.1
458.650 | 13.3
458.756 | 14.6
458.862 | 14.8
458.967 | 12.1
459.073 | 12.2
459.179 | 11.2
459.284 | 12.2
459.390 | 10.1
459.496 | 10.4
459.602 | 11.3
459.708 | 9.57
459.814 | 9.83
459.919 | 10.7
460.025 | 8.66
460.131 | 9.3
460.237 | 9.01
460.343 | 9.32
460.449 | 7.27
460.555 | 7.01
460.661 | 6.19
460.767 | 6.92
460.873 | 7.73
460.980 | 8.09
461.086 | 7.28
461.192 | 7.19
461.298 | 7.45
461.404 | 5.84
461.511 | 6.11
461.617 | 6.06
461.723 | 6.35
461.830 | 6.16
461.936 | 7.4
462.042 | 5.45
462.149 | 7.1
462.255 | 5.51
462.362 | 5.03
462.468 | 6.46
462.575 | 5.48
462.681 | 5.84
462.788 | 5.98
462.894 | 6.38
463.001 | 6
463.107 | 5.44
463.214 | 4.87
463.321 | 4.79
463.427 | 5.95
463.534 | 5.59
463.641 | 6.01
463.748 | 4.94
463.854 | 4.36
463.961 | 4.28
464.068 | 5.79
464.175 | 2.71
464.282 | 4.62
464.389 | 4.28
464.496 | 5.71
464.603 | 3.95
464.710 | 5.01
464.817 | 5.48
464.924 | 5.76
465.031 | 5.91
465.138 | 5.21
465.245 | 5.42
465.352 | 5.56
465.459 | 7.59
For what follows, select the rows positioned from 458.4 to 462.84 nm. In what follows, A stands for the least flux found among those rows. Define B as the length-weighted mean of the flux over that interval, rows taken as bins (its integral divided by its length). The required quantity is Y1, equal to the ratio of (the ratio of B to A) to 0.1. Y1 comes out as 17.1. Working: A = 5.03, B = 9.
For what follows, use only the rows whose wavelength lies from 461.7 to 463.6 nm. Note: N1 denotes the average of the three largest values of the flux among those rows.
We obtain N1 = 7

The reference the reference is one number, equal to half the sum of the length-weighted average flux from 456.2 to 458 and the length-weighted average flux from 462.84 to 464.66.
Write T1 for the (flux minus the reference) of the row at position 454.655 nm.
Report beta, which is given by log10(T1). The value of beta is 0.55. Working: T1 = 3.6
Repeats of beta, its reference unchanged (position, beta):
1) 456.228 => 0.73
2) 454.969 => 0.38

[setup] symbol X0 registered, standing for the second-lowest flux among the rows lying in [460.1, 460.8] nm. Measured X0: 6.92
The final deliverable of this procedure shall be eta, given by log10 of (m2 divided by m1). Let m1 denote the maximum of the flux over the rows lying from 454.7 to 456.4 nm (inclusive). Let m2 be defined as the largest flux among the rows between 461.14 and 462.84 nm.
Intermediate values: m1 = 15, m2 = 7.45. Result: -0.30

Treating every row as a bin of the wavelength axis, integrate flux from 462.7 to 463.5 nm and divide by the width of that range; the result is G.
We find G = 6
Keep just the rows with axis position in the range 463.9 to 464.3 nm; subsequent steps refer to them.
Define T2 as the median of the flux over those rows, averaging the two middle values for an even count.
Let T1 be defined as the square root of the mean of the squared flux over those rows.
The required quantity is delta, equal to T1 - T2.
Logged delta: 0.04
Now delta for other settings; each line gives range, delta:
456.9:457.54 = -0.03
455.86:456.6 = 0.20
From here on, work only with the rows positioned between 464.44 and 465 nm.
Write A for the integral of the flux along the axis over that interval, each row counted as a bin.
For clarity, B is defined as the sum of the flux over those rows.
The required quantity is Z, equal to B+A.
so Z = 29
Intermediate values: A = 2.9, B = 26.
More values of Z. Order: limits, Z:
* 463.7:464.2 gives 24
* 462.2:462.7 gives 31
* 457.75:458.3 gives 77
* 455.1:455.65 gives 55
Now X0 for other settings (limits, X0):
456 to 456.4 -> 14.2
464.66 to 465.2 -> 5.21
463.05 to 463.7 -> 4.87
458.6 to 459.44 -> 11.2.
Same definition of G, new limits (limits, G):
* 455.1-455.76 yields 10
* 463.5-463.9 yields 5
